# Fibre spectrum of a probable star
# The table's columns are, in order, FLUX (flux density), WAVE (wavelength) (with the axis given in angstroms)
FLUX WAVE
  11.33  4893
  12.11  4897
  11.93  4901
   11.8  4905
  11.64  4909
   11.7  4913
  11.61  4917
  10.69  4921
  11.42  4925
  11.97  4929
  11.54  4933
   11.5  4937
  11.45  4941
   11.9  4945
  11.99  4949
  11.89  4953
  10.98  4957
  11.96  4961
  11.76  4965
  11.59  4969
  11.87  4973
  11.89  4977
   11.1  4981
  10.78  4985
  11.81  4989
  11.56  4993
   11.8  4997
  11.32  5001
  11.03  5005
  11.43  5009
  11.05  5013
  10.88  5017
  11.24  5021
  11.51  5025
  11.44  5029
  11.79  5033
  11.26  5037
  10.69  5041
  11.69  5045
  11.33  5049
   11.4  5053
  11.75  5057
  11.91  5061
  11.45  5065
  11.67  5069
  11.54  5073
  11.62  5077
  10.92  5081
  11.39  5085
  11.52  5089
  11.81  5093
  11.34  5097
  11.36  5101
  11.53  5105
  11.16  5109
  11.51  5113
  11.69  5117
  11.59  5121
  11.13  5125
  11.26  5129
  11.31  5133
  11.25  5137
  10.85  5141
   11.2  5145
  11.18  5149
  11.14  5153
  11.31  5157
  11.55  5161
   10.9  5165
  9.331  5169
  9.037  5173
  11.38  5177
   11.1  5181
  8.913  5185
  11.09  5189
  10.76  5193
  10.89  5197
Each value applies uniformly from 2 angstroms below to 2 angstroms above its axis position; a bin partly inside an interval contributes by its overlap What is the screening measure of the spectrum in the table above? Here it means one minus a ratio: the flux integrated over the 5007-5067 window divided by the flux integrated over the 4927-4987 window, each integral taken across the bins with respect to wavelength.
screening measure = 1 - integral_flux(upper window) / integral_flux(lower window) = 0.019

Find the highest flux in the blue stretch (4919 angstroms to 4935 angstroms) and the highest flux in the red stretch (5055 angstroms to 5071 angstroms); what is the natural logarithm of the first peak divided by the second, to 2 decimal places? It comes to 0.01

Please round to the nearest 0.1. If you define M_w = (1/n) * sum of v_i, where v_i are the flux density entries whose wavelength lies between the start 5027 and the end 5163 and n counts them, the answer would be 11.4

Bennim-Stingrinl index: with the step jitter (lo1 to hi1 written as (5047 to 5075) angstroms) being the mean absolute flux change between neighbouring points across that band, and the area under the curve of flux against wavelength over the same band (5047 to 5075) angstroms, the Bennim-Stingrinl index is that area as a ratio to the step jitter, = 1399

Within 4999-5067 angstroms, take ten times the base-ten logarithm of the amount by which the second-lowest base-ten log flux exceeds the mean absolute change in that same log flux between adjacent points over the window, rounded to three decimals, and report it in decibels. 0.098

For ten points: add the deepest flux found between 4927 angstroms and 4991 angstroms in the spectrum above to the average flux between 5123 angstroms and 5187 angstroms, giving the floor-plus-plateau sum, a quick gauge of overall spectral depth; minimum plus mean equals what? 21.6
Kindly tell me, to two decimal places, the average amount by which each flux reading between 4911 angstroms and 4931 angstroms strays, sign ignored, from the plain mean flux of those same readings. 0.34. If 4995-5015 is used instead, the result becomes 0.23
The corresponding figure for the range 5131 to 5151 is 0.12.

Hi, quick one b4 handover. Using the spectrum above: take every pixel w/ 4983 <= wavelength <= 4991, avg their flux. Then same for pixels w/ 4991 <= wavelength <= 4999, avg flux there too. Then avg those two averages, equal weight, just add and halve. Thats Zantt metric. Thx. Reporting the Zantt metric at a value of 11.5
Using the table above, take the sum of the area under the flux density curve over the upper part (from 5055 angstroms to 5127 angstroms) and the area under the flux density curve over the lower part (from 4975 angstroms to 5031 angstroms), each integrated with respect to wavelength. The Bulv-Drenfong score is 1463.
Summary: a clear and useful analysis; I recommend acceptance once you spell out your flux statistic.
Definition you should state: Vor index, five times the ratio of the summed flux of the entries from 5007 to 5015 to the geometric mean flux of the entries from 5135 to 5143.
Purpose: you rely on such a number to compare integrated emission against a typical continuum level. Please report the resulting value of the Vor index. 10.2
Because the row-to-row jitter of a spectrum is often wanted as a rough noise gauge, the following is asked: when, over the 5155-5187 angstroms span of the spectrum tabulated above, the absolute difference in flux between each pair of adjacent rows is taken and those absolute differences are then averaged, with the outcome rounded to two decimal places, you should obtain 1.08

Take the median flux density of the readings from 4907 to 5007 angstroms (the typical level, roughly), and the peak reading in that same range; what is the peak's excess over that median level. 0.38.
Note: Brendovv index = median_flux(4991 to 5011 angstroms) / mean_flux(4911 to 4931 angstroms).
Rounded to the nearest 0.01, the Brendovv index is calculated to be 1.00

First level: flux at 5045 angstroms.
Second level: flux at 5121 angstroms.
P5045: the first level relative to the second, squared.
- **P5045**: 1.02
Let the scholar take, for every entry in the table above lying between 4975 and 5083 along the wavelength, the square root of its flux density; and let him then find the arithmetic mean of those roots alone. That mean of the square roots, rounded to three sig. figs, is 3.38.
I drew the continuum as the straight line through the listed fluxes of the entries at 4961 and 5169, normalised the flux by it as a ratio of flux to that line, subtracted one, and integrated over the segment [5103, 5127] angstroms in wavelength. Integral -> 3.4 angstroms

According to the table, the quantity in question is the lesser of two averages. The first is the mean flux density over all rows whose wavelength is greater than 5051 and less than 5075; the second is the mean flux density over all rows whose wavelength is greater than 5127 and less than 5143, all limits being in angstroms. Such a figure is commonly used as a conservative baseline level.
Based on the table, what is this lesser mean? 11.17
